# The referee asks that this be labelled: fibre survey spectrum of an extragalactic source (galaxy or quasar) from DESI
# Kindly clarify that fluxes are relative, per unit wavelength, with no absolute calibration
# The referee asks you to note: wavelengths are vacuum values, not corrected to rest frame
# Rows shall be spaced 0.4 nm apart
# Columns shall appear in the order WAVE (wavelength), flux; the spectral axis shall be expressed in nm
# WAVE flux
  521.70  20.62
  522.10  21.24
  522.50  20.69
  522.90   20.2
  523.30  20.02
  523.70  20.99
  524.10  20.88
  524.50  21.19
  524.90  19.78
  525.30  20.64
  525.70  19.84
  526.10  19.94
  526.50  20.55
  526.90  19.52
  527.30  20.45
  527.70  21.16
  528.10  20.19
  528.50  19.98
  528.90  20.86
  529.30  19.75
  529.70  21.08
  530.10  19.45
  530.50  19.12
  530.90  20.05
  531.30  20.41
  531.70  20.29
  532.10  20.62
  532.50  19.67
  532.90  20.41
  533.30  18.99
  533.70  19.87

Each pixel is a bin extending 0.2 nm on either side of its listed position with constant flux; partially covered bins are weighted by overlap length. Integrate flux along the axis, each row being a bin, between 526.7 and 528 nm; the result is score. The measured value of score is 26.5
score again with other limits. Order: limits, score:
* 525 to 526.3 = 26.1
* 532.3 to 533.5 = 23.6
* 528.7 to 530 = 26.6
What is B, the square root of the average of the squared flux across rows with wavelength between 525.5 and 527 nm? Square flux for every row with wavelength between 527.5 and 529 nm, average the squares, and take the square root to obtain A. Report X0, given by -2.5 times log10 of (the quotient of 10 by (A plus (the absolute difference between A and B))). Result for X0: 0.81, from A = 20.6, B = 20.0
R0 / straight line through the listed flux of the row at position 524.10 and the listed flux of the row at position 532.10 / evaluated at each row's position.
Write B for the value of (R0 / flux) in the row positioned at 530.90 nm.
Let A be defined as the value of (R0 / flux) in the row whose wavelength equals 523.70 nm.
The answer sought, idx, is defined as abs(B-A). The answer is 0.035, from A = 0.995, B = 1.03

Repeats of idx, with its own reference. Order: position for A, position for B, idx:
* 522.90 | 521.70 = 0.019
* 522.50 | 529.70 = 0.030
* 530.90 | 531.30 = 0.019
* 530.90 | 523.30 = 0.014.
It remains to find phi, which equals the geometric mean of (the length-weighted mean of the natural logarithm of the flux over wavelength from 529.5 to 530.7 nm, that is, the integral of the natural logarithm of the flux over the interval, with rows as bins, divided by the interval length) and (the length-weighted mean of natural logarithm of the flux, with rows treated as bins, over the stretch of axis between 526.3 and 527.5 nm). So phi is 3.00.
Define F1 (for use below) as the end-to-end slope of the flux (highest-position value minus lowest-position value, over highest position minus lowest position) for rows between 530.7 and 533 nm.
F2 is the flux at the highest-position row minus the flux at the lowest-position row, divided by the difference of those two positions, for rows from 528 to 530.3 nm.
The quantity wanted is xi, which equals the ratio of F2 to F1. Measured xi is -2.1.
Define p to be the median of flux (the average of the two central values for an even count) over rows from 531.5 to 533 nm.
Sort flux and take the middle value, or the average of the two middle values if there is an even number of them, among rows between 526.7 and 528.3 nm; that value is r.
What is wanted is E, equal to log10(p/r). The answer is 0.001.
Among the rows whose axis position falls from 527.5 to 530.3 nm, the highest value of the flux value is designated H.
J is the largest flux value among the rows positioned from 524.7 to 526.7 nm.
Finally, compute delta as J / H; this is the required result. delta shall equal 0.98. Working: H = 21.16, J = 20.64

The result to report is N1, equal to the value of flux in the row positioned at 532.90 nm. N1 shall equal 20.41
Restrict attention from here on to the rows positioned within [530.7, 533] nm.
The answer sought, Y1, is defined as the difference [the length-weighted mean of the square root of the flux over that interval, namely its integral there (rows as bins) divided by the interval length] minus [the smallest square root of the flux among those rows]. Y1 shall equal 0.063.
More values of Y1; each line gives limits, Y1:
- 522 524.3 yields 0.069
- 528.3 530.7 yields 0.103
